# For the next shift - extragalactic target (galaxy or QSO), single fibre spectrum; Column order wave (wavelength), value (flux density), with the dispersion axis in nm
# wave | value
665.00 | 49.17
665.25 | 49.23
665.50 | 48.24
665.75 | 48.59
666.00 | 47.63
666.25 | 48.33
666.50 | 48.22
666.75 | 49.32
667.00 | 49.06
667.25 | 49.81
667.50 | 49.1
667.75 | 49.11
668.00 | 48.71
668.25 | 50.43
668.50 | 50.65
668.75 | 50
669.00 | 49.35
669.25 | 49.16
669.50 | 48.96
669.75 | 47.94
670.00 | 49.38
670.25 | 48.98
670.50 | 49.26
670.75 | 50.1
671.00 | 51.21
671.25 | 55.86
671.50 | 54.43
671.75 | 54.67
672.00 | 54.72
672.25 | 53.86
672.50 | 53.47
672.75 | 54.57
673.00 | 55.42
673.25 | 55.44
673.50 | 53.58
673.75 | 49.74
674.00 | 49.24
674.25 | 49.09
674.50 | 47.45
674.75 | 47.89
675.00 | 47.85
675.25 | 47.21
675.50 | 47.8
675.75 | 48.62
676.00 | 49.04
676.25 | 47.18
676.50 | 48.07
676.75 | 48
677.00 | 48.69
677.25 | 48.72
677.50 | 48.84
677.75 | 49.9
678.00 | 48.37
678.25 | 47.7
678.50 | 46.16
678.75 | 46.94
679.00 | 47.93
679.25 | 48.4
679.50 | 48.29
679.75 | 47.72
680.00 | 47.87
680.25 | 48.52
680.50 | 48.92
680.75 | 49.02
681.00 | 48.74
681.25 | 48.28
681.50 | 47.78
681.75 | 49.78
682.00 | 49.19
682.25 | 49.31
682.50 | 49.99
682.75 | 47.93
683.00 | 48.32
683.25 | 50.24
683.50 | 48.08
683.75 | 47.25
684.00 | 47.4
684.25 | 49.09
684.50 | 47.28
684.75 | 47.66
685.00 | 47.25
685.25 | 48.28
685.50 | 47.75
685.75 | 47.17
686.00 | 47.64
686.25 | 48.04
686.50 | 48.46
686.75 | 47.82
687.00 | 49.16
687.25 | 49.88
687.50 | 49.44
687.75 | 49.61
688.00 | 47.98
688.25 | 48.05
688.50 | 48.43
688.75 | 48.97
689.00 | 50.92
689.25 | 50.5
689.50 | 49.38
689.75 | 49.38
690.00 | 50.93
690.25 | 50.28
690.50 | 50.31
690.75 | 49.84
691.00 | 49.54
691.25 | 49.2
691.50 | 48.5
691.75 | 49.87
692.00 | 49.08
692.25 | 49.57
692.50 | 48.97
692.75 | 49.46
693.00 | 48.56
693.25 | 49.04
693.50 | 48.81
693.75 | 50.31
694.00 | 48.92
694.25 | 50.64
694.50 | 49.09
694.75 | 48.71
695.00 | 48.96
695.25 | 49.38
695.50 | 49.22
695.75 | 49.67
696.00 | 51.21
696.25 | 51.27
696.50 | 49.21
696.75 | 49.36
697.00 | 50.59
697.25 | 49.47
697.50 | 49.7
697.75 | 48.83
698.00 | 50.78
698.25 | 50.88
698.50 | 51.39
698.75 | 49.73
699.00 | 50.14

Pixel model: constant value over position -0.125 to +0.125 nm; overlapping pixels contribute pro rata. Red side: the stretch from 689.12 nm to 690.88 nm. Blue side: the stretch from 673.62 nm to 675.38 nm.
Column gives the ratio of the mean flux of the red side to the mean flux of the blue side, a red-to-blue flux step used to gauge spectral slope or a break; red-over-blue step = 1.04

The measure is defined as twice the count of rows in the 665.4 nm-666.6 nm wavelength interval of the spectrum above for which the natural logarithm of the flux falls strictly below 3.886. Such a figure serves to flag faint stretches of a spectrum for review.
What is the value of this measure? 10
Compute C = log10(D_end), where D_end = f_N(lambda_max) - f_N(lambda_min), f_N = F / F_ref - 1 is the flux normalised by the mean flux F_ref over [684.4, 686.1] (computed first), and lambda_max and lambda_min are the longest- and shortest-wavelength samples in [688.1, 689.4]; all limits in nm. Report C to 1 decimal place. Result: -1.3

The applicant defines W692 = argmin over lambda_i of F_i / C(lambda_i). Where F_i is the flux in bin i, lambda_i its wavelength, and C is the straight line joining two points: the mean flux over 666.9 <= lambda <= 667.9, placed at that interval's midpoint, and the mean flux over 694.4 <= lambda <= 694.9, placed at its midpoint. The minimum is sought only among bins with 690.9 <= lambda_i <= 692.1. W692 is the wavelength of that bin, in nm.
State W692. 691.50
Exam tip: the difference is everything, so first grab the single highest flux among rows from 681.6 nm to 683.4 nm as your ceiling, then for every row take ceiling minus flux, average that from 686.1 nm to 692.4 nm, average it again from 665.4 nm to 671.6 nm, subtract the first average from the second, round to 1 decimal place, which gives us -0.3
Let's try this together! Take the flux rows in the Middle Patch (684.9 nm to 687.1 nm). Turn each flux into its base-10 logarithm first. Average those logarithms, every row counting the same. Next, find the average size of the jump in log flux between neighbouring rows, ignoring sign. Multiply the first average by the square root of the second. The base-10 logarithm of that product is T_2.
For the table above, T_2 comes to -0.88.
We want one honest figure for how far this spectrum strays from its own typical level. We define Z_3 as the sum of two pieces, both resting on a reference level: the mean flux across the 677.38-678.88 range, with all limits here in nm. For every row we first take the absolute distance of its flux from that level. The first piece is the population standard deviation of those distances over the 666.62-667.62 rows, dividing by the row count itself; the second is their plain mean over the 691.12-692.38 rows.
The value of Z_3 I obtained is 1.56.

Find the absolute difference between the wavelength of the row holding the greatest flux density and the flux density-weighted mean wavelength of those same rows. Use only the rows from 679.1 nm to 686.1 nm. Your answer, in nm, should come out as 0.64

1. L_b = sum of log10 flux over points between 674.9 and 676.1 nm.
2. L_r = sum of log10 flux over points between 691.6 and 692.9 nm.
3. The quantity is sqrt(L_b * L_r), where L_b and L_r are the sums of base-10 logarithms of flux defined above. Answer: 8.44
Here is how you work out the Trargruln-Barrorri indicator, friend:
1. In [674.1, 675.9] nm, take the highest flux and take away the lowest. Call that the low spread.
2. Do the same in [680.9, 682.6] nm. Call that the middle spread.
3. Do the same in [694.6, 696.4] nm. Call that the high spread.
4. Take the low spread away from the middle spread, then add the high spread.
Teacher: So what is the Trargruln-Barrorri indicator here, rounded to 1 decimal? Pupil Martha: 2.9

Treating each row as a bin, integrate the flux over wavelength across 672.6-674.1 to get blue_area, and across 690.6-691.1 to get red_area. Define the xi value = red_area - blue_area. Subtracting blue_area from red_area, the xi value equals -55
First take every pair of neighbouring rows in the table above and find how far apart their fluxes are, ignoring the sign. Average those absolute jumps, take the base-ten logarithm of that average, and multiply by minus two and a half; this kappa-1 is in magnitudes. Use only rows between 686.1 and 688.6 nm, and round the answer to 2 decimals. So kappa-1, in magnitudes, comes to 0.48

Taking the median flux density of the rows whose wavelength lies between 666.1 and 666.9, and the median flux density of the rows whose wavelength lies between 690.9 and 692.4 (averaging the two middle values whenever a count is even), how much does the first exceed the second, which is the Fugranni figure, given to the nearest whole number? -1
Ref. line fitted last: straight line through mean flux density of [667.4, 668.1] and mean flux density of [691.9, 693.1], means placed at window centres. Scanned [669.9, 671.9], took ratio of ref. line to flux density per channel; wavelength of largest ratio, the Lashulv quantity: 670.25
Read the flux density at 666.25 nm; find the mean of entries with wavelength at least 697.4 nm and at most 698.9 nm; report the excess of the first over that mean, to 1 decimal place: -1.9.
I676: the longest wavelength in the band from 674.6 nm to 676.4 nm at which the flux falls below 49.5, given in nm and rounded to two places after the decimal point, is 676.25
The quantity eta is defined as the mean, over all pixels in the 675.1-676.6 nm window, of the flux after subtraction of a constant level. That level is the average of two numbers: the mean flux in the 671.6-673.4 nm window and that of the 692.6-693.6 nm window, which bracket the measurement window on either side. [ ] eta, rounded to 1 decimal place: -3.8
